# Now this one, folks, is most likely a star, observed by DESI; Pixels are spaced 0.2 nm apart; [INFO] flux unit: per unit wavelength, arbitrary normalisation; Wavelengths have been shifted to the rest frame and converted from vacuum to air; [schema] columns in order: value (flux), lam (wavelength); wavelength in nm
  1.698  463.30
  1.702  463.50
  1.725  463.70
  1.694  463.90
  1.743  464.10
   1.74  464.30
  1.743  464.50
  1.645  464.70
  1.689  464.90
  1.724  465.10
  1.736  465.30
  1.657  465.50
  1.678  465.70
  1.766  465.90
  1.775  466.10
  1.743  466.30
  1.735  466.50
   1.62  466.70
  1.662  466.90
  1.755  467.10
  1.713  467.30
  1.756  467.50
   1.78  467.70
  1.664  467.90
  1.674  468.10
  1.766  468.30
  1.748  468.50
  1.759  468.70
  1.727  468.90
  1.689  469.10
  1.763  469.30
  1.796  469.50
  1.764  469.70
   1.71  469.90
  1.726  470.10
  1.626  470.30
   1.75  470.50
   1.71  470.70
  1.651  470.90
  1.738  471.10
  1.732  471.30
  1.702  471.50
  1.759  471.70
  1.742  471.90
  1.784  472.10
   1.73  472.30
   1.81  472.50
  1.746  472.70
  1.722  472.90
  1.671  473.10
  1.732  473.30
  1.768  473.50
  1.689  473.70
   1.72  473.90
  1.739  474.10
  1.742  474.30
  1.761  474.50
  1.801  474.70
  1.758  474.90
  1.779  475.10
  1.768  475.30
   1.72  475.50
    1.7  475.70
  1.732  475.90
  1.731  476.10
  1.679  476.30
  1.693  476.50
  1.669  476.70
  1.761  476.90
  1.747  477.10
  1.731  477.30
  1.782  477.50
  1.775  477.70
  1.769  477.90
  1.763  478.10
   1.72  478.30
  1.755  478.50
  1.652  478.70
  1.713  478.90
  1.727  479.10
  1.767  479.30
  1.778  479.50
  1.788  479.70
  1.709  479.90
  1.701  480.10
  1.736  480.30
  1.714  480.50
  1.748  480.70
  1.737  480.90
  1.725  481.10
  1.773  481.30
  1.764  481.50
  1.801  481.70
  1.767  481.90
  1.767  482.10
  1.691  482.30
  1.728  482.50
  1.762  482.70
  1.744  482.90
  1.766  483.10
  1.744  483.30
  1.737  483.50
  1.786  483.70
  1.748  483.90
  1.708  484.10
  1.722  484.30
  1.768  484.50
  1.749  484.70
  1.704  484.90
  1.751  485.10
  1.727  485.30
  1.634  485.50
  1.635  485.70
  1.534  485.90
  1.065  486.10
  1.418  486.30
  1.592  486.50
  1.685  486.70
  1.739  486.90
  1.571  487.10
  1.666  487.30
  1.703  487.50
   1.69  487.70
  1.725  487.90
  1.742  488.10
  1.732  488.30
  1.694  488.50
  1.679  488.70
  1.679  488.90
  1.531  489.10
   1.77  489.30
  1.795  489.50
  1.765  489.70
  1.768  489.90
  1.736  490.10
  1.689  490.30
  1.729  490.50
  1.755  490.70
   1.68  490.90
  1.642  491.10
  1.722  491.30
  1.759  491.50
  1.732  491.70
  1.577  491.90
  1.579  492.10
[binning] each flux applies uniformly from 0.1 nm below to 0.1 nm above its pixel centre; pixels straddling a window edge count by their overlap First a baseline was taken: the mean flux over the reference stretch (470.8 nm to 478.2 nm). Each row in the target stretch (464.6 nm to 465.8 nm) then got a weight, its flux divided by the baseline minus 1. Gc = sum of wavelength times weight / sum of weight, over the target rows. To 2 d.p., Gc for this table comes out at 465.17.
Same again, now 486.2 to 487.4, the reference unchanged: 486.64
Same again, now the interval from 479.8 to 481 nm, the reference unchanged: 480.08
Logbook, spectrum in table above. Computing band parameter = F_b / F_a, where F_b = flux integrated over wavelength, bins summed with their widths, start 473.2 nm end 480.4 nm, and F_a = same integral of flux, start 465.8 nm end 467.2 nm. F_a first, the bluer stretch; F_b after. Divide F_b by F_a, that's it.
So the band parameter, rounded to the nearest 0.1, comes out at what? 5.2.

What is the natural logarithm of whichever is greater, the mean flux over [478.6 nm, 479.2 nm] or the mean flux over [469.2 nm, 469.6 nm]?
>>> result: 0.576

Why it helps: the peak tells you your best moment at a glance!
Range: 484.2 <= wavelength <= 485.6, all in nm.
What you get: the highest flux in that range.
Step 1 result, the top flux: 1.768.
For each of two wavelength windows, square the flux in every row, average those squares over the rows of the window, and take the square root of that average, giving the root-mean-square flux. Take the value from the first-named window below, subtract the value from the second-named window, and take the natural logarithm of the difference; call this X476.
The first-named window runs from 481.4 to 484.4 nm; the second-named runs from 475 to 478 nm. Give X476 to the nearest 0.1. -4.3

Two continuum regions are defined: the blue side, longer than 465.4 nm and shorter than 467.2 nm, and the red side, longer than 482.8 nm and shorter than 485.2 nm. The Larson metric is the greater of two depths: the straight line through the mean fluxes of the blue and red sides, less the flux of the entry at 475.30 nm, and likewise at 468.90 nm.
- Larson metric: -0.012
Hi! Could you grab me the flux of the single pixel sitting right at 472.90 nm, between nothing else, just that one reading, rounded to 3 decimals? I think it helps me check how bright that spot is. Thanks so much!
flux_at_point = 1.722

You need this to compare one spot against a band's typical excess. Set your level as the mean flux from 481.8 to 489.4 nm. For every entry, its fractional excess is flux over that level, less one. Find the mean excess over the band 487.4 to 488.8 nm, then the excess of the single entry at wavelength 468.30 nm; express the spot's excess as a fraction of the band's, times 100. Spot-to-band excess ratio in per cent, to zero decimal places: 296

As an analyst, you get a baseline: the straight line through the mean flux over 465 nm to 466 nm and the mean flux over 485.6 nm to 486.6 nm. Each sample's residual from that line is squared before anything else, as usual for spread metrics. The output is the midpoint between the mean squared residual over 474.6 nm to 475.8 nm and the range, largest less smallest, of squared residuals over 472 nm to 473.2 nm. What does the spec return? 0.030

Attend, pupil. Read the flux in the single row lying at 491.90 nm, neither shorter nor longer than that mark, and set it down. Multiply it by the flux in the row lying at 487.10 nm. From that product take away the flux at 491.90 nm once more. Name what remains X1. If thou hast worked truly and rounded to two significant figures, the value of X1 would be 0.90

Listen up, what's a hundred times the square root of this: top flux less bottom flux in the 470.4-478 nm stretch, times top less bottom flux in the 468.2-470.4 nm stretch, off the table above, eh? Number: 16.4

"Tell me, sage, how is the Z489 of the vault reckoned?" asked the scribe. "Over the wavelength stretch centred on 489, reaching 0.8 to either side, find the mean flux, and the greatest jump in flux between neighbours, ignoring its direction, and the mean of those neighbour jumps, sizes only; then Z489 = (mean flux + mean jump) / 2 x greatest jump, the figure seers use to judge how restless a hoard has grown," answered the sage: 0.21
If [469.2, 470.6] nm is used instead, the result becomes 0.11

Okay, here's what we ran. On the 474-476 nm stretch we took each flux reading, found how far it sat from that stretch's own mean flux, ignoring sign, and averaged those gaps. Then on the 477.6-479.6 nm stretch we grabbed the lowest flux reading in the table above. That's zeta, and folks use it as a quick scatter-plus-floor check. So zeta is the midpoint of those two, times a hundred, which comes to 83.8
